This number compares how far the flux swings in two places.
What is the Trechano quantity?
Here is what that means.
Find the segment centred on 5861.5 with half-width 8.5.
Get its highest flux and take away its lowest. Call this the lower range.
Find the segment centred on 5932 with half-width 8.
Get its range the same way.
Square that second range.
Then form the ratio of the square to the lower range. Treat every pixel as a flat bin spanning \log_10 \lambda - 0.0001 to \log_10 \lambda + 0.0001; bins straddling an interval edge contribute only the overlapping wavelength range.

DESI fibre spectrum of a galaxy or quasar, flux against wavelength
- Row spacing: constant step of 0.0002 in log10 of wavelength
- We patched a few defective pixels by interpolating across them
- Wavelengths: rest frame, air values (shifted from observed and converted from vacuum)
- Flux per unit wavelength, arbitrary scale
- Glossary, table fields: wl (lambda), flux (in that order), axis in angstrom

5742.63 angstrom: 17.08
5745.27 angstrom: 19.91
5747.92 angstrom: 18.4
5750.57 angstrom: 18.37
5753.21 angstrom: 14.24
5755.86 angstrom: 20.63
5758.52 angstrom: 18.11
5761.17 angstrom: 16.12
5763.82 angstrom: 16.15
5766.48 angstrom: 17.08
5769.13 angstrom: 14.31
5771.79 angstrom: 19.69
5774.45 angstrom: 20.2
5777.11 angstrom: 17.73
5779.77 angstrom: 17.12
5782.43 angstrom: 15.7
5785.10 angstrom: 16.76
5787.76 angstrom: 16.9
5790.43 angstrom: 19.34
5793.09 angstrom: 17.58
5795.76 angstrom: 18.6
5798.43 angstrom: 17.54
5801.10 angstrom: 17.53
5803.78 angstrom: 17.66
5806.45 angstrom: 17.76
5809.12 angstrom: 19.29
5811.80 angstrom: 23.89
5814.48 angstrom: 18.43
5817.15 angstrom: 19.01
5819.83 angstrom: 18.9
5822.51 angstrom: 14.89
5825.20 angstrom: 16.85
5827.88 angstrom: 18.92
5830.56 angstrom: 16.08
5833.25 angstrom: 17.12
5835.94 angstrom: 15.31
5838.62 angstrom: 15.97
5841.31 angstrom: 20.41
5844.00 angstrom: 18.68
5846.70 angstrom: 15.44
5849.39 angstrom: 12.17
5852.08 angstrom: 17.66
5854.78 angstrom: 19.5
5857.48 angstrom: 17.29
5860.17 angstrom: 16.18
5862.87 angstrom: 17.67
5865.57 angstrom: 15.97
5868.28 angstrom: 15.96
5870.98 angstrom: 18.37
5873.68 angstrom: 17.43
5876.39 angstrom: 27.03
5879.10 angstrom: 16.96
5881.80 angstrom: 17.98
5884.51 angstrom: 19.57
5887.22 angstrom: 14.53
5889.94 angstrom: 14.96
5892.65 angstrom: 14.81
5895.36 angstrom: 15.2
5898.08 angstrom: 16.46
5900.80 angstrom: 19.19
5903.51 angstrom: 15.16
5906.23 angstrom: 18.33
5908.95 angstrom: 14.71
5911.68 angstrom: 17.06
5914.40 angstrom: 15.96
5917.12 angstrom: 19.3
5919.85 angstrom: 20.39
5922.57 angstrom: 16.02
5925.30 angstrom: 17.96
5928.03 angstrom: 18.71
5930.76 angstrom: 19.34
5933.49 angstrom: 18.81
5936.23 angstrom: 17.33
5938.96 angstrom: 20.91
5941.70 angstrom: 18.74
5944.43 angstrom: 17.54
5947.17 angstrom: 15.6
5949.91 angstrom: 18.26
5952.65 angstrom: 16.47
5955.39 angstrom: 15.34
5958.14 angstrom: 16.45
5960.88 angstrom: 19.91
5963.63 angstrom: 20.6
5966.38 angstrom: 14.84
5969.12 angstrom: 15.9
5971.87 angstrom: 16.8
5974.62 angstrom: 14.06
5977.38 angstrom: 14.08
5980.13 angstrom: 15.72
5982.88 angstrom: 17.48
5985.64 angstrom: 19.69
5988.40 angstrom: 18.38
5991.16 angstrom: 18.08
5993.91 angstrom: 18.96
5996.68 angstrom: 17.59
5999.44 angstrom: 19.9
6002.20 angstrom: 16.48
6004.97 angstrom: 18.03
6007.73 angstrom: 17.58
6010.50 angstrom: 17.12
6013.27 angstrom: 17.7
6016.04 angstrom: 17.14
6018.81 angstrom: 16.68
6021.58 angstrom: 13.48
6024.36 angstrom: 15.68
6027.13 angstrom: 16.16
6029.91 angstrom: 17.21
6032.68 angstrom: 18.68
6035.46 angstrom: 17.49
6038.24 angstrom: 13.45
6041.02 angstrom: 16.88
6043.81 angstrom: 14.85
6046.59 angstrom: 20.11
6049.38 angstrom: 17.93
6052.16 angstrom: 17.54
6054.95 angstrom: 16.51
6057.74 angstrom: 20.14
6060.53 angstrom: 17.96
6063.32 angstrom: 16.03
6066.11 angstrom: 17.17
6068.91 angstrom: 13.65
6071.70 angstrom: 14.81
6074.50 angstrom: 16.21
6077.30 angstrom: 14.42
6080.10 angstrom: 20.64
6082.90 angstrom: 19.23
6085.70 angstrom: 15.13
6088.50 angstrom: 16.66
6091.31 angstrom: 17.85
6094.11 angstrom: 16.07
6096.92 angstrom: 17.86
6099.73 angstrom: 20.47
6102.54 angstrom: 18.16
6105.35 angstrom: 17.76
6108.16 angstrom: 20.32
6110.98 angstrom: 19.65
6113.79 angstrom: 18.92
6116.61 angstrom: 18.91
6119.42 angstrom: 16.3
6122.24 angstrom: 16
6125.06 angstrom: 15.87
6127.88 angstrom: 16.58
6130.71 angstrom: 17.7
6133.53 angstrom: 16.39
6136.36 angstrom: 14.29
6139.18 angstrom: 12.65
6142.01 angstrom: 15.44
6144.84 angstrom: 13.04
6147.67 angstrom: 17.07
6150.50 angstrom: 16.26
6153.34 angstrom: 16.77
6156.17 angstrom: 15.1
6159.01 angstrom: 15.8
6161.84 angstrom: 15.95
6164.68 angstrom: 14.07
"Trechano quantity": 4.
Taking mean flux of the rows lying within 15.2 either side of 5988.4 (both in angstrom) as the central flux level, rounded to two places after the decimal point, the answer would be 17.31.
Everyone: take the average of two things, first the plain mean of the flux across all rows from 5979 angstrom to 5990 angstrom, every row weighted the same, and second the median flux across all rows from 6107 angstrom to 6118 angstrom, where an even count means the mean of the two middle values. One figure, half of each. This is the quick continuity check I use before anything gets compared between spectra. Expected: 18.6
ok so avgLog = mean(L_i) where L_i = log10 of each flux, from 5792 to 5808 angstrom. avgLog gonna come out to 1.25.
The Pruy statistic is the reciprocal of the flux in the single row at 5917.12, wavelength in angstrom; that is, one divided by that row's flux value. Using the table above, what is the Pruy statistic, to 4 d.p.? 0.0518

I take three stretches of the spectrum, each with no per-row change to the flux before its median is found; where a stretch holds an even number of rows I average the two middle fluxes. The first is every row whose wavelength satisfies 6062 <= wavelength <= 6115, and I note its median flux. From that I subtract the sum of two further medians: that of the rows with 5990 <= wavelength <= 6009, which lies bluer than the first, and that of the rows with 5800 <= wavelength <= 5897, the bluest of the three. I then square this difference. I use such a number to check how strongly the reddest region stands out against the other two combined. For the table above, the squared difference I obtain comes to 315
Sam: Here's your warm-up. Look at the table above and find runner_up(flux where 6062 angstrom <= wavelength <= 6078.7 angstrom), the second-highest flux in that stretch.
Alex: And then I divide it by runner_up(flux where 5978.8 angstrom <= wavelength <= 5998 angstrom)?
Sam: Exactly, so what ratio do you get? 0.85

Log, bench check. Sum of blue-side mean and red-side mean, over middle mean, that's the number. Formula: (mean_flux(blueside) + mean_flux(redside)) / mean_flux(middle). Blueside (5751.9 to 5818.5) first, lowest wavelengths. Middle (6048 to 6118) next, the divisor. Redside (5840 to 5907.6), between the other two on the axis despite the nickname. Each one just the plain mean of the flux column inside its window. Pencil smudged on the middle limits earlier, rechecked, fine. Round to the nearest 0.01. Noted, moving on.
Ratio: 2.00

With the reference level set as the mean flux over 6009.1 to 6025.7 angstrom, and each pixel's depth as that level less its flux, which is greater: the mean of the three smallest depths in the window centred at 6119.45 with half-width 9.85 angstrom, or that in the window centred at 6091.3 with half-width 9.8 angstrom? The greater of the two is -2.9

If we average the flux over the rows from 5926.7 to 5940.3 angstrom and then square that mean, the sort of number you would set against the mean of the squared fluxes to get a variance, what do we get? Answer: 362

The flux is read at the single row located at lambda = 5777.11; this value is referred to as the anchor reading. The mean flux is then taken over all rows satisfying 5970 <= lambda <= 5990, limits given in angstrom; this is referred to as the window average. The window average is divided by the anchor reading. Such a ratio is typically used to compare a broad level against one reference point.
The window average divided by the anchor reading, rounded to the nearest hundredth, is 0.94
